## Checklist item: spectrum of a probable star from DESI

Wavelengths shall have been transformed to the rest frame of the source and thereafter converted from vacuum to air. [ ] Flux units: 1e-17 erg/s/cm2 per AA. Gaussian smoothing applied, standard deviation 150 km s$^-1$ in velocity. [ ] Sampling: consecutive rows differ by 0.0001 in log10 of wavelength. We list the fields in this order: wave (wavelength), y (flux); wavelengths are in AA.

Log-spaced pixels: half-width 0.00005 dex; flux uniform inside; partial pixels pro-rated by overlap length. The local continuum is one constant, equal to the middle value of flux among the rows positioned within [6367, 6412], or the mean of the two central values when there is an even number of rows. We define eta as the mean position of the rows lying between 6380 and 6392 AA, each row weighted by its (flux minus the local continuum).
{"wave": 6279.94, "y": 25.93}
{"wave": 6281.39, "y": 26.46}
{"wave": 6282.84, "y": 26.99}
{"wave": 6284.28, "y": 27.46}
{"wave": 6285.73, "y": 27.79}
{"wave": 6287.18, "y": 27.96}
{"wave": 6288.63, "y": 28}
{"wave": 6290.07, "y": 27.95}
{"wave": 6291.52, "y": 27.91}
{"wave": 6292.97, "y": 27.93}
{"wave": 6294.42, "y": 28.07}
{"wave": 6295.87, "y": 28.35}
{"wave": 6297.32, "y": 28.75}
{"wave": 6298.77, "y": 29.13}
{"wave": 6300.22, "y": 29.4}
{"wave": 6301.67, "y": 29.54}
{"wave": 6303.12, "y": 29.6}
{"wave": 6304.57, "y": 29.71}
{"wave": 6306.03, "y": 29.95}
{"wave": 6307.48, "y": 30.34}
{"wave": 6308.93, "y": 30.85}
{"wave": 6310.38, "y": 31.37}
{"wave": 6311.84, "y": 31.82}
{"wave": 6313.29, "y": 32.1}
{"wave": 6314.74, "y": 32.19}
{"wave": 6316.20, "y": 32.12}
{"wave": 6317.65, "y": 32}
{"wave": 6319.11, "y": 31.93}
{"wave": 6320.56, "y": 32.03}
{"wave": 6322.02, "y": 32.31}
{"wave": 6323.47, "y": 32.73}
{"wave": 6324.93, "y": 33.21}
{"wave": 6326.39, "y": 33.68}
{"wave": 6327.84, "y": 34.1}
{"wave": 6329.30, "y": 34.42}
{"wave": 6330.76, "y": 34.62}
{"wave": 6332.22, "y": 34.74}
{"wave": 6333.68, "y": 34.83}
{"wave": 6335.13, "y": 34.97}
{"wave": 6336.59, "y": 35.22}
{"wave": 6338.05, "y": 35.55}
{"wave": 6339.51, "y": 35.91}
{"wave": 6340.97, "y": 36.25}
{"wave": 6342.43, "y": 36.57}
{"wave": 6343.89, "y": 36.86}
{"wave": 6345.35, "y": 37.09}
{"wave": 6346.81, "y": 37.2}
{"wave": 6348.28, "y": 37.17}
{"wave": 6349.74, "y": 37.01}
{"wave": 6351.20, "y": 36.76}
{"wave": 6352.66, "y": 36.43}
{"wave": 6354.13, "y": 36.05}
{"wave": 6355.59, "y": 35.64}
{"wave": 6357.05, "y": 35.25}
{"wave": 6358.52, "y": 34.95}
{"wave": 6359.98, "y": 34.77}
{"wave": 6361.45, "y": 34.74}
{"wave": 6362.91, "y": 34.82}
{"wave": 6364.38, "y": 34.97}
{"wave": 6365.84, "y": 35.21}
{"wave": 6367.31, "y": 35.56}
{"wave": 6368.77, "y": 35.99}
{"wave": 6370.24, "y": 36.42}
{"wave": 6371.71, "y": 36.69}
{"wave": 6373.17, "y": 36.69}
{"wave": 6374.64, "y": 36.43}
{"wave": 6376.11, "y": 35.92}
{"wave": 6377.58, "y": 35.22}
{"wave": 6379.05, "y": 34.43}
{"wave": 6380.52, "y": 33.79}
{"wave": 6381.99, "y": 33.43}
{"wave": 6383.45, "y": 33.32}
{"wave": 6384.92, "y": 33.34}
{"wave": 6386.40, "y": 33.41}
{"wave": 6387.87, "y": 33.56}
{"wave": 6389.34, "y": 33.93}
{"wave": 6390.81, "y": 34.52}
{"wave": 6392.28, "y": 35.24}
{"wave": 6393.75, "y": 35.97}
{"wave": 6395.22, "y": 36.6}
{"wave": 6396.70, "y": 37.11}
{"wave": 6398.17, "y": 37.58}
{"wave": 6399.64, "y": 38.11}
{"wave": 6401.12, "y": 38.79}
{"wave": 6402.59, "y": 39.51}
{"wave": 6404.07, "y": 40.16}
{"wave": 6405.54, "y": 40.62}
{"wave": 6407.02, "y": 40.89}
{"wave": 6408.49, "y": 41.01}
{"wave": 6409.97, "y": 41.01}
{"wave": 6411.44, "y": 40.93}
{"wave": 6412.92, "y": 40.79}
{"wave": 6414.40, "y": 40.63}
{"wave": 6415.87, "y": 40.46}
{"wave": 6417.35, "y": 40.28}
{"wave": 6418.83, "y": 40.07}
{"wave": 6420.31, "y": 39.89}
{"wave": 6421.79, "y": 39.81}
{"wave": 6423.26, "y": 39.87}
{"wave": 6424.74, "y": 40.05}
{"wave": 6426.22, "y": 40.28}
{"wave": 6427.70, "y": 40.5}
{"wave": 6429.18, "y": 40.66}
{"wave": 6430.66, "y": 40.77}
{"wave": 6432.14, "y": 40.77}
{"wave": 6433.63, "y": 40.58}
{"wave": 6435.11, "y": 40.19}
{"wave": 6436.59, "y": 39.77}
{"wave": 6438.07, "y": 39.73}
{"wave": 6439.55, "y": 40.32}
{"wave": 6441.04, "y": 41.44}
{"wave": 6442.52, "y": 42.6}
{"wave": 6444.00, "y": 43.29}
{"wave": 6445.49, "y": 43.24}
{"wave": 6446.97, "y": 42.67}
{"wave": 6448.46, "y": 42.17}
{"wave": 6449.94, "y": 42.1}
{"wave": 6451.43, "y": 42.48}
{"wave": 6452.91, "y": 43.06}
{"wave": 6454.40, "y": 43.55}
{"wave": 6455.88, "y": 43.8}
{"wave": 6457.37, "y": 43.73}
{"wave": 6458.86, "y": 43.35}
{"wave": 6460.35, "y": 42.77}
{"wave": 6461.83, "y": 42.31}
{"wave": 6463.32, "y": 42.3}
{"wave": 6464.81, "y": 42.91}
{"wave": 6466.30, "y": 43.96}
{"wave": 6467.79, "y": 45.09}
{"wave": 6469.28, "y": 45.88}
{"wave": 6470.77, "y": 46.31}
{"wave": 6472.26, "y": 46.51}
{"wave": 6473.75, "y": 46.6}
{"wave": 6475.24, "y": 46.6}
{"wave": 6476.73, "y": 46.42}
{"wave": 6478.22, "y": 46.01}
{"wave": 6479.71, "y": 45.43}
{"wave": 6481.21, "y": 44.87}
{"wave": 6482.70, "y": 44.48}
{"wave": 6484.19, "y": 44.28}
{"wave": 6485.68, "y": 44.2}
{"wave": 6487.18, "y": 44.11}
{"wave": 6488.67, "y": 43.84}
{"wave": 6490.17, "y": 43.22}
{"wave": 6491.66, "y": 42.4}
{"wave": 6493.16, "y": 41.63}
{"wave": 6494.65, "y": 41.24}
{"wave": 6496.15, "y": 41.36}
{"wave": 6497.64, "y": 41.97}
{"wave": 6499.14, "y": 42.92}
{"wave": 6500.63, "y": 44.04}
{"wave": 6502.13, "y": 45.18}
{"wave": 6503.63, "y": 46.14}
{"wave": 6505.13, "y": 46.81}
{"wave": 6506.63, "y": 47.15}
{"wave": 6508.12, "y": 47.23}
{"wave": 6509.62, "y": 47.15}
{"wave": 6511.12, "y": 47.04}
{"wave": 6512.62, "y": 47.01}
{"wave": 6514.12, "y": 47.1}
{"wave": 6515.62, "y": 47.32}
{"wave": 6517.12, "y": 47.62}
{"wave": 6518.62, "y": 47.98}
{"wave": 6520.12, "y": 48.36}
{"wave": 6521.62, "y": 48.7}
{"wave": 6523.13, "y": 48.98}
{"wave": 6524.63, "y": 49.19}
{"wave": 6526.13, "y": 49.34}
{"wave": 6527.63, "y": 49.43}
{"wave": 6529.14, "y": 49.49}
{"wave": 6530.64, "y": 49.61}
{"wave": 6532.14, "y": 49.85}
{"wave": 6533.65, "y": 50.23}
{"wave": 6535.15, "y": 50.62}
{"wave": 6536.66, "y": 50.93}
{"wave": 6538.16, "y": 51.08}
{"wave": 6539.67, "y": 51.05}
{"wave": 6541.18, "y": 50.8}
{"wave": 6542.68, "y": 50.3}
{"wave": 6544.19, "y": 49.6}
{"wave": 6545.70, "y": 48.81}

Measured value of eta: 6385.4 AA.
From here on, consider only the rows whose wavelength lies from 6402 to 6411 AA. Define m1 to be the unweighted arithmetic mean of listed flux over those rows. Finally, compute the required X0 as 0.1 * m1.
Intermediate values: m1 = 41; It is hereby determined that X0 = 4.05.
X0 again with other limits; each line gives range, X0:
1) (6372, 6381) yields 3.54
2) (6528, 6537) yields 5.01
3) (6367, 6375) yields 3.63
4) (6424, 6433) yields 4.05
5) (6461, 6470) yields 4.37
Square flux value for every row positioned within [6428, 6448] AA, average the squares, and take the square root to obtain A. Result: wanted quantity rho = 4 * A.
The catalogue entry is 165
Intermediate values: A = 41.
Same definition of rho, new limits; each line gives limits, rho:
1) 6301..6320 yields 124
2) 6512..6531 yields 194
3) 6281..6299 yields 112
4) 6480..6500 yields 173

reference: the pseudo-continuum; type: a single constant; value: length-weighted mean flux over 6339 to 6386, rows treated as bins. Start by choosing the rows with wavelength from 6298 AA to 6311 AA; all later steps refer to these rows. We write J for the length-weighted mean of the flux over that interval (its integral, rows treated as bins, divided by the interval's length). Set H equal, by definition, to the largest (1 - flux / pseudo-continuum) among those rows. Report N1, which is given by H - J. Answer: -30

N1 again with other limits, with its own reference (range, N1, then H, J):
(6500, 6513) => -47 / -0.24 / 46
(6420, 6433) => -40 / -0.12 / 40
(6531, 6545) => -51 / -0.39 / 50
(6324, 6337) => -34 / 0.07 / 34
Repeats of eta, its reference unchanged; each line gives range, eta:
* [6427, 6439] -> 6432.6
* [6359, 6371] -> 6363.4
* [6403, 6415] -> 6409.3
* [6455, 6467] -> 6461.0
